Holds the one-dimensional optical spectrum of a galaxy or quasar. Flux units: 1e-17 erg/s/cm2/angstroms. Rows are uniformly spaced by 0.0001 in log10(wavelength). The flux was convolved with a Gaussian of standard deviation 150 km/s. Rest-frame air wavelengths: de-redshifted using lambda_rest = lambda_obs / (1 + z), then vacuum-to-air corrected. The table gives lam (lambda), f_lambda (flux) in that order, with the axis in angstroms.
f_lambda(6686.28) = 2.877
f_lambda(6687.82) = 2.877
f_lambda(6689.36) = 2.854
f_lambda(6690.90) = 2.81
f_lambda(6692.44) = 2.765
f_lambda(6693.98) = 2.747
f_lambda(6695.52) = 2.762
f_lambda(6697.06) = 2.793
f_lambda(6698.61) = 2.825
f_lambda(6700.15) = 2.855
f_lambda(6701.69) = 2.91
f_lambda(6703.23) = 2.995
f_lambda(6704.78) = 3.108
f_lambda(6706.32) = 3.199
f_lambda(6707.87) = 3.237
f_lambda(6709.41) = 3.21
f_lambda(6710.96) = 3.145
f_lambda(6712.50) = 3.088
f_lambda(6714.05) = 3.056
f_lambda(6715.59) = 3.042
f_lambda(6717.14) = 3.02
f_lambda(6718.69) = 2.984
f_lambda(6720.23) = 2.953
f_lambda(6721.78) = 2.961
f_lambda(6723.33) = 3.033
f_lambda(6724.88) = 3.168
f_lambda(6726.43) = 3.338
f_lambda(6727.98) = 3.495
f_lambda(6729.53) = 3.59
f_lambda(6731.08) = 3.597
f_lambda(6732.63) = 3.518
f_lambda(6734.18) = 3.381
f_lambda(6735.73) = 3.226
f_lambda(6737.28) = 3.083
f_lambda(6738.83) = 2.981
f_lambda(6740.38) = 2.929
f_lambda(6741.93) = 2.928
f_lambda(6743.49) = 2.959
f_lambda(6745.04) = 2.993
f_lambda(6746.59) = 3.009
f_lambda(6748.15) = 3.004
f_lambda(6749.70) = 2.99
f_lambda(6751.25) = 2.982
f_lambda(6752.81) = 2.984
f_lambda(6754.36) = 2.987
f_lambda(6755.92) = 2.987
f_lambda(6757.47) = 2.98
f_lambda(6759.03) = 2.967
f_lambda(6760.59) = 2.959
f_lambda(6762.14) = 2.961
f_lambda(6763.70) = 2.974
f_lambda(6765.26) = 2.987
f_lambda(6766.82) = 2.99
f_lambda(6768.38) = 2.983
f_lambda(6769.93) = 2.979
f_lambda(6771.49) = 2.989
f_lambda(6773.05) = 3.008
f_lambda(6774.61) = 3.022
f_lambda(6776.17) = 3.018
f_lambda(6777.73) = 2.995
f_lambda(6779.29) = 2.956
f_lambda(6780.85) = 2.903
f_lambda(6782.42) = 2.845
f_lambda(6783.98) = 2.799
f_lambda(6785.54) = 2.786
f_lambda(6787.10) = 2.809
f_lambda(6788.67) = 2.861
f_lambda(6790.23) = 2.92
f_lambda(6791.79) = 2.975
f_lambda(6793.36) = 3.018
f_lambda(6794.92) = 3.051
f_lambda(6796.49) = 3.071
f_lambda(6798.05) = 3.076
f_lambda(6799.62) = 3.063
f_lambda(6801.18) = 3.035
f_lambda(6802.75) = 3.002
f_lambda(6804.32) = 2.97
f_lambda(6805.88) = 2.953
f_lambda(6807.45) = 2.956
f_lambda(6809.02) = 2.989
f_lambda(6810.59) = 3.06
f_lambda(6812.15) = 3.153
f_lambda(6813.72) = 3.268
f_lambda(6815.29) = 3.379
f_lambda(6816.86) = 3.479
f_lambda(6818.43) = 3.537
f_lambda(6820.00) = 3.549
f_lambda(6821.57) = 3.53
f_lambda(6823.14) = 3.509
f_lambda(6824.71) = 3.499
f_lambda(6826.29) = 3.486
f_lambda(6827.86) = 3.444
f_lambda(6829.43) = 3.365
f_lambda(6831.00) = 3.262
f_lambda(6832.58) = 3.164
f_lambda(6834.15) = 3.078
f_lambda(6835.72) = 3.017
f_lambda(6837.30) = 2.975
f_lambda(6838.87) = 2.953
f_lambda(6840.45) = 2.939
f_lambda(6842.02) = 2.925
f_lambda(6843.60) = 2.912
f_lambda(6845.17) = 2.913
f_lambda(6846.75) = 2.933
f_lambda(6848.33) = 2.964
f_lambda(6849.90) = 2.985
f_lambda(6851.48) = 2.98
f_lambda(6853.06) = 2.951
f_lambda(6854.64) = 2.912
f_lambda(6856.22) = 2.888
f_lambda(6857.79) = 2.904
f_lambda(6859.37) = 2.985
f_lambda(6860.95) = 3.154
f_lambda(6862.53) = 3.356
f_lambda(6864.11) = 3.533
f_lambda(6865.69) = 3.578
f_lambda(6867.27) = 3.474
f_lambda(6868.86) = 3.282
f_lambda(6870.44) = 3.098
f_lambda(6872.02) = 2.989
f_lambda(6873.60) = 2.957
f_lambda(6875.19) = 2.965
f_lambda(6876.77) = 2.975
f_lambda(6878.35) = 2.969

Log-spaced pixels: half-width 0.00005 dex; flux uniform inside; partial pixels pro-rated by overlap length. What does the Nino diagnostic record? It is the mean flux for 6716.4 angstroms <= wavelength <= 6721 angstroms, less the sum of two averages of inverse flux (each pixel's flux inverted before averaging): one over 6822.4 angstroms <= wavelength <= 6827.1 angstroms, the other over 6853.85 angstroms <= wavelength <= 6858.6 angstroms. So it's 2.36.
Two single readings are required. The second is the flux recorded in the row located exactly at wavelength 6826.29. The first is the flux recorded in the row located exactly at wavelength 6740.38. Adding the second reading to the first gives 6.4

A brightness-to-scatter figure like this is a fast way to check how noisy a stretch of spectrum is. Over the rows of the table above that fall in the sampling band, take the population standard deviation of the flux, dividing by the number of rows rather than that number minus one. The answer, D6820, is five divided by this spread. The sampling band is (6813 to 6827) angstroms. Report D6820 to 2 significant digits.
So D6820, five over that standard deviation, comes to 58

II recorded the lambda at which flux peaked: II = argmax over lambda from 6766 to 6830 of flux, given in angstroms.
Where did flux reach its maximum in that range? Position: 6820.00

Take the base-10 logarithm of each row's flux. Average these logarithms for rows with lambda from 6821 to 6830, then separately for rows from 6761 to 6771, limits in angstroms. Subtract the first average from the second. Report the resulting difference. -0.07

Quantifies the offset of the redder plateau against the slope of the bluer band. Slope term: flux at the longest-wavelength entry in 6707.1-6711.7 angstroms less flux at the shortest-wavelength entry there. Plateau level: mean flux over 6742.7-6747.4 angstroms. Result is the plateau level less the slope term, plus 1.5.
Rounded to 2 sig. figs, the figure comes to 4.6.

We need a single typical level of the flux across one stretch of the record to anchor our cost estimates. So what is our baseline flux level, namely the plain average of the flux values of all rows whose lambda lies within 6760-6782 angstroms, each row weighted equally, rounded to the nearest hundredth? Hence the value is 2.98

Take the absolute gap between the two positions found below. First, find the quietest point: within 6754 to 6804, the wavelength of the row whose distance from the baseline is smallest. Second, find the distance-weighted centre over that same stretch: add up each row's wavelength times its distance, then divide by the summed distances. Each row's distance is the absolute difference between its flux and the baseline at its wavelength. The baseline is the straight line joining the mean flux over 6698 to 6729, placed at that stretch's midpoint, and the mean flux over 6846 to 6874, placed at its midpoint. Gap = 19.8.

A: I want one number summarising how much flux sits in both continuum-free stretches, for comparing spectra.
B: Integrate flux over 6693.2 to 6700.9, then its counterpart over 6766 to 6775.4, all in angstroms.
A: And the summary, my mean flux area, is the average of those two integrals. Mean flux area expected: 25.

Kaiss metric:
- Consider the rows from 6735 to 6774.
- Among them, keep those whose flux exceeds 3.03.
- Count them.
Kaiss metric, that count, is 2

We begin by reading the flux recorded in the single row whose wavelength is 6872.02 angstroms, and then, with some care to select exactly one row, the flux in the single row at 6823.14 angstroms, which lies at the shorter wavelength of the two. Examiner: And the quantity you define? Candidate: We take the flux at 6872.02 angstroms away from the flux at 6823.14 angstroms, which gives 0.5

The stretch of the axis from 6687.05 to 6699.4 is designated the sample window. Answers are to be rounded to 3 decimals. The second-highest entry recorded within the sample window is 2.854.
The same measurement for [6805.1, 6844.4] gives 3.537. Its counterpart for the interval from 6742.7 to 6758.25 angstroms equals 3.004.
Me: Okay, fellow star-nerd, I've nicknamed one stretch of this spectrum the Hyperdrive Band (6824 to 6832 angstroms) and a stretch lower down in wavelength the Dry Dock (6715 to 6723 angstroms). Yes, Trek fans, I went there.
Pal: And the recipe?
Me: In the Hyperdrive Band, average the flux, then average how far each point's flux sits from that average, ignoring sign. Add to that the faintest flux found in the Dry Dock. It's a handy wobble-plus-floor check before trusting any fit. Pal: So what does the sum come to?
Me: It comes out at 3.03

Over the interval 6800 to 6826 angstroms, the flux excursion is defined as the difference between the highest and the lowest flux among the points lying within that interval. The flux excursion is 0.60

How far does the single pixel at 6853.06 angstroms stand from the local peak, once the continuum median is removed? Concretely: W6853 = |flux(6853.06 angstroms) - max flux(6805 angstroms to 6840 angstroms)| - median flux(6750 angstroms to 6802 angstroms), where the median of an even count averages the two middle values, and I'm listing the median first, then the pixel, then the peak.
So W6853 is -2.4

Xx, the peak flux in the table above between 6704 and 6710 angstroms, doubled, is 6.5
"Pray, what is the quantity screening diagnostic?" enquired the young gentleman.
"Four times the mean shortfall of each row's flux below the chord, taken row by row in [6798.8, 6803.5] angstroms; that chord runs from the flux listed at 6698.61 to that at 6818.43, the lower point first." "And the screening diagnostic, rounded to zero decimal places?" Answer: 2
